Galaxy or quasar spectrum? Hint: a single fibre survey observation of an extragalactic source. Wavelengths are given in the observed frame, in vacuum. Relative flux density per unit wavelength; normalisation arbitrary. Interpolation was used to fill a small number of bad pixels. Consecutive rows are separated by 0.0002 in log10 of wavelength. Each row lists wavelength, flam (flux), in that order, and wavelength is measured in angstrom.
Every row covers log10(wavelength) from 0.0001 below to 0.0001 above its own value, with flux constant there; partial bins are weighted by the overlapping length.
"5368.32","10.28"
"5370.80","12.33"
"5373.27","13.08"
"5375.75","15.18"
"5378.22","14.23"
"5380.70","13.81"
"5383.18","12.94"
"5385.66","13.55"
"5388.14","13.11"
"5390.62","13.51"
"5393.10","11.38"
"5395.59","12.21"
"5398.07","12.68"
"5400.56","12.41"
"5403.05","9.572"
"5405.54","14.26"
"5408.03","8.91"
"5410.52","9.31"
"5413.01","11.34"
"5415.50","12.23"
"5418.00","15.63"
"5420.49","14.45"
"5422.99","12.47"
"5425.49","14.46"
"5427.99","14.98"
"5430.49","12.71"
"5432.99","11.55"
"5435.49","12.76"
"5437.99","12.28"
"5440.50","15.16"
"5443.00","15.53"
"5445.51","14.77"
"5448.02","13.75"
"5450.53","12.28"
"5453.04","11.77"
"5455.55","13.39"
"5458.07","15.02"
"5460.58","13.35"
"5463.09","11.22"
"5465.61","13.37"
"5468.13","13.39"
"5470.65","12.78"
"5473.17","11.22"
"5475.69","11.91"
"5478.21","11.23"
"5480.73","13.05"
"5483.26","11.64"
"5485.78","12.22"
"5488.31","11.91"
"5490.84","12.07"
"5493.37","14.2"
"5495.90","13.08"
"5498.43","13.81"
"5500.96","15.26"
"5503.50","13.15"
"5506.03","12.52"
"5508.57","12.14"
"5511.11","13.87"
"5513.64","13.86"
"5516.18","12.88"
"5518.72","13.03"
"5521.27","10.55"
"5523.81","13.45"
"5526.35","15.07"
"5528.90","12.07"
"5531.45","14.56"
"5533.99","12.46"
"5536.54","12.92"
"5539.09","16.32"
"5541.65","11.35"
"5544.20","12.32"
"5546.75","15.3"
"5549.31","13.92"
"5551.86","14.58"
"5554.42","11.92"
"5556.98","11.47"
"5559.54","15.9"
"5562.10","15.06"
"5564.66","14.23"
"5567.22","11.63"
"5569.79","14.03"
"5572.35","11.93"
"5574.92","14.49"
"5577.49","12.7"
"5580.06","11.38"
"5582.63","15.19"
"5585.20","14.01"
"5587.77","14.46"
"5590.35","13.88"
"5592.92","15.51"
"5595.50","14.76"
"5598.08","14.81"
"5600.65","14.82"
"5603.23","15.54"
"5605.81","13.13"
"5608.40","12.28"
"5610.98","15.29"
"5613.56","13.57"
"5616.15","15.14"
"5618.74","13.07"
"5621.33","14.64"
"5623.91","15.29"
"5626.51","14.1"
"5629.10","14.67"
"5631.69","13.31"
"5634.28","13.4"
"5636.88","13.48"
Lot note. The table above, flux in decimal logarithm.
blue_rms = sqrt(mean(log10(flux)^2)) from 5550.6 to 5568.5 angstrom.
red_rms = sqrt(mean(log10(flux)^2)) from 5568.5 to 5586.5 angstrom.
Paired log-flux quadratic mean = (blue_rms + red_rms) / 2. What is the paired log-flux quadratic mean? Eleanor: 1.128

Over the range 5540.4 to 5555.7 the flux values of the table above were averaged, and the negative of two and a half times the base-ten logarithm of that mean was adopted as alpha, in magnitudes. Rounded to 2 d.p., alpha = -2.80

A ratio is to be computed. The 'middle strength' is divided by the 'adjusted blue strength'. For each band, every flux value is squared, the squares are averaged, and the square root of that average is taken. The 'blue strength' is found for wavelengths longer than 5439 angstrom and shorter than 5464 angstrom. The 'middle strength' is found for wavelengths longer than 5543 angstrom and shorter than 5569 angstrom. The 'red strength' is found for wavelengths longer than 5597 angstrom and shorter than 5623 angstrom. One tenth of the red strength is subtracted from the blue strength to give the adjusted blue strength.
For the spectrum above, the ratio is 1.12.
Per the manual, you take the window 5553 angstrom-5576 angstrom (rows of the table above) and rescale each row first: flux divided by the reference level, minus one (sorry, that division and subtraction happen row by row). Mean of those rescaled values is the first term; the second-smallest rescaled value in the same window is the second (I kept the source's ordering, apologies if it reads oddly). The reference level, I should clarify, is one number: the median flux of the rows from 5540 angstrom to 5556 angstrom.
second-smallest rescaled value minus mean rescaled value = -0.135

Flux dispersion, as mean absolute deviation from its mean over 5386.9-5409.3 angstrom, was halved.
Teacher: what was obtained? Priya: 0.68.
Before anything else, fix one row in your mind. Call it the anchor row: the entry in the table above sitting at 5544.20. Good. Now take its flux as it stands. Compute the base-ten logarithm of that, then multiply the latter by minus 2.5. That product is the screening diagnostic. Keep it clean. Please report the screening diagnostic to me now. -2.73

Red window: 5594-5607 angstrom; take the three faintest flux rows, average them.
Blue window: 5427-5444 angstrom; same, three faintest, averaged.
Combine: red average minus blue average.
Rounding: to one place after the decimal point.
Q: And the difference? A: 2.1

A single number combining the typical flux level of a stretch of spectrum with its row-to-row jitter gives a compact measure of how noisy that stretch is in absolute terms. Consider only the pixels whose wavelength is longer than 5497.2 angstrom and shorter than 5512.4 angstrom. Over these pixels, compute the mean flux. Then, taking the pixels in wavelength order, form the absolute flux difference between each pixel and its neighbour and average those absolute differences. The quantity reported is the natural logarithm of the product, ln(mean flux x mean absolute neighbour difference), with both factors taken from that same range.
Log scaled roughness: 2.83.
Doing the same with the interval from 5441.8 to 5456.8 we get 2.68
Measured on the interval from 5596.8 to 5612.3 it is 3.00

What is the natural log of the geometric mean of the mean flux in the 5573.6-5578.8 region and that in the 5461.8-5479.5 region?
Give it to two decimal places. 2.55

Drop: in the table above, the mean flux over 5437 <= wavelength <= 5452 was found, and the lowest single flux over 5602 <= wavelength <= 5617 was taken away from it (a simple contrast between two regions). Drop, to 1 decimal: 1.7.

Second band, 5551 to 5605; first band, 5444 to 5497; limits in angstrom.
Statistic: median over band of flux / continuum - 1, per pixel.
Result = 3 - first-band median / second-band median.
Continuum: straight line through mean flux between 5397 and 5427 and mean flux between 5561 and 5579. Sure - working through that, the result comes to 2.9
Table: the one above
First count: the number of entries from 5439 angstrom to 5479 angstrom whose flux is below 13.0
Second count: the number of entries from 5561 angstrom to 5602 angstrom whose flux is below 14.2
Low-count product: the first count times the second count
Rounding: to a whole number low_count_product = 49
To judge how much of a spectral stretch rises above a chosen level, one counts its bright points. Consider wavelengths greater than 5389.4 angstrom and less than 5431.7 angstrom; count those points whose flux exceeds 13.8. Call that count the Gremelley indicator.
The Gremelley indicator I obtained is 5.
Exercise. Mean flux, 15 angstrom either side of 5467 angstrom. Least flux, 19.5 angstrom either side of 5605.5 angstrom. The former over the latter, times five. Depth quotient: 5.15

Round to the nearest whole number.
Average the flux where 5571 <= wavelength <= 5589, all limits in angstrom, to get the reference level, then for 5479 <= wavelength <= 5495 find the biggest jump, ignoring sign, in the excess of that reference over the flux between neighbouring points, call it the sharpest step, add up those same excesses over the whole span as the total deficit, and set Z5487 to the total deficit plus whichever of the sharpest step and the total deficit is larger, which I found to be 11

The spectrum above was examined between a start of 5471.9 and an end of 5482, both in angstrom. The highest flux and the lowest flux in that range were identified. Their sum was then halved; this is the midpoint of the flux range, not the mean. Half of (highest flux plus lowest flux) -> 12.1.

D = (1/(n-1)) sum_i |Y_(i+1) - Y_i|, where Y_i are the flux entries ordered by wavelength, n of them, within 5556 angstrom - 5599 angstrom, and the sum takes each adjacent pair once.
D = 1.71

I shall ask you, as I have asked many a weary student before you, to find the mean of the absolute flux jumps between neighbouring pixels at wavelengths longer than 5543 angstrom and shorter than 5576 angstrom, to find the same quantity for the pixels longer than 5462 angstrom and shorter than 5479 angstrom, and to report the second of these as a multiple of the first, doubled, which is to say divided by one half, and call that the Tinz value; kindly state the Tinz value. 0.96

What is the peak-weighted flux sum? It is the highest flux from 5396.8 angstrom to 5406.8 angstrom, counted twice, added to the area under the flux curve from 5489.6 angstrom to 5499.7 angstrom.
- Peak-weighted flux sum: 163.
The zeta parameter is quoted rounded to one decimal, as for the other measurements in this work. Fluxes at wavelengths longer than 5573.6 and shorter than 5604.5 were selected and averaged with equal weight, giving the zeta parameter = 14.3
